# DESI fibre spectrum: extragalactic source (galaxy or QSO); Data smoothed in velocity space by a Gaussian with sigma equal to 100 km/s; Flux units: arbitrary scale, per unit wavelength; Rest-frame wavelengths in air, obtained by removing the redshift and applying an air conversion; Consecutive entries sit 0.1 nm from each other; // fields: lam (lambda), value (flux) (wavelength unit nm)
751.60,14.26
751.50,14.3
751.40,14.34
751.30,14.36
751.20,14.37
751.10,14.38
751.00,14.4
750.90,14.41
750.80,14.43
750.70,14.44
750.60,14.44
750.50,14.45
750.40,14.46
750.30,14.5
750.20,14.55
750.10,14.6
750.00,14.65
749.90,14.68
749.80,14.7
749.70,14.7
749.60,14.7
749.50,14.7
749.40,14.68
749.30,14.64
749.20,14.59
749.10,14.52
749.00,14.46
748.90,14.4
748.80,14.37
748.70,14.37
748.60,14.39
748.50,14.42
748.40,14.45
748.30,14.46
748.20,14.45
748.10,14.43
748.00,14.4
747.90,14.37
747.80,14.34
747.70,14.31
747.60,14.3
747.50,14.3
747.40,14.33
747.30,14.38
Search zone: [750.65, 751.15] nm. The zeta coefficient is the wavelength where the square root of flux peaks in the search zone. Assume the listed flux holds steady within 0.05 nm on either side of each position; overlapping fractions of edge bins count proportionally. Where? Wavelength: 750.70 nm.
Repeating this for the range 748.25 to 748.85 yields 748.30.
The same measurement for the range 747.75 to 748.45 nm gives 748.30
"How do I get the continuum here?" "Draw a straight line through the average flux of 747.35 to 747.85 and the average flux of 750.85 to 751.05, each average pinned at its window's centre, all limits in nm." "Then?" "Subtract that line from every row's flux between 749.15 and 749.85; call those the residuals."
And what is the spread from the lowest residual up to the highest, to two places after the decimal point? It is 0.10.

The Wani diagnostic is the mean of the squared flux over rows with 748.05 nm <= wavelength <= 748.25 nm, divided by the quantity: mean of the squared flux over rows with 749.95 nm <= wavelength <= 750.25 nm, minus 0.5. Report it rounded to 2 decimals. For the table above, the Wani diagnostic 0.98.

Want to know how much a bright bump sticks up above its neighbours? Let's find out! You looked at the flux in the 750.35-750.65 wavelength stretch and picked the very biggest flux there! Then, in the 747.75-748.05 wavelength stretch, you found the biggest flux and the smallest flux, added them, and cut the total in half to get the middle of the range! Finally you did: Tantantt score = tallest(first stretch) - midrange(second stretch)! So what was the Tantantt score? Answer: 0.090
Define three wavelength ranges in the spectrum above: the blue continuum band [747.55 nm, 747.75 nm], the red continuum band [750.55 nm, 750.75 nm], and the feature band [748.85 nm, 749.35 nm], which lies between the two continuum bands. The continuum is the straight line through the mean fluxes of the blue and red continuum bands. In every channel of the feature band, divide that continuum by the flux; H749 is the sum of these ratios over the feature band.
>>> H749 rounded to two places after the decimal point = 4.95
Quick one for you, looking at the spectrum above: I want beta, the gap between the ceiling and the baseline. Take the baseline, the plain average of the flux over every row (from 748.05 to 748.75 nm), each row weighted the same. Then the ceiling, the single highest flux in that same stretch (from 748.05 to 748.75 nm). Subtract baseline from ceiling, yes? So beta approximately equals 0.04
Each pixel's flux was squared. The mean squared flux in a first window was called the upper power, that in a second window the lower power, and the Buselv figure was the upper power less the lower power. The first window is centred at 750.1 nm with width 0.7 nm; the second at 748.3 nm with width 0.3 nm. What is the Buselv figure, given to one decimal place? 4.0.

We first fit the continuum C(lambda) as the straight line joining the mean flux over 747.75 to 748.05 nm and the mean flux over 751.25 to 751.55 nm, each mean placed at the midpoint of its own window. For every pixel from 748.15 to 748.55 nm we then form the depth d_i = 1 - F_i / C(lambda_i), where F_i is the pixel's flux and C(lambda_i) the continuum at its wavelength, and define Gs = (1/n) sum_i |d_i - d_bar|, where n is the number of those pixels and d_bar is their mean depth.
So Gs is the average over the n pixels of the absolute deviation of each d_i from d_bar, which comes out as 0.0008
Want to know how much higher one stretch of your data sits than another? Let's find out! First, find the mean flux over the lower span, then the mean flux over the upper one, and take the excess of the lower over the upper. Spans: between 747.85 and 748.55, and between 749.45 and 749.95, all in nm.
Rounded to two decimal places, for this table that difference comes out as -0.27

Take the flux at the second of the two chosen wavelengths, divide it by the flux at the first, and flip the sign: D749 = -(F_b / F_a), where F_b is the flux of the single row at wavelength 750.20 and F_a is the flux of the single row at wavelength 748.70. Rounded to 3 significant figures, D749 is -1.01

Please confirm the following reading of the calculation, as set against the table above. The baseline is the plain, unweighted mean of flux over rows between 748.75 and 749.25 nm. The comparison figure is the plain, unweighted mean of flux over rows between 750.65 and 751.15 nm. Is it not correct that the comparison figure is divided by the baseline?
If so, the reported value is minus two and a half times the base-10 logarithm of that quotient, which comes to 0.004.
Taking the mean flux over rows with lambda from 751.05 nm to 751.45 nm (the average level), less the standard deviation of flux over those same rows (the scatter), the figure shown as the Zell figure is 14.3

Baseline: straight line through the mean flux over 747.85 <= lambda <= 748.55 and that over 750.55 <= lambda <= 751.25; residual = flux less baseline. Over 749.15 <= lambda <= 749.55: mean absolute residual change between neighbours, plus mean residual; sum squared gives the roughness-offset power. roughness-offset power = 0.073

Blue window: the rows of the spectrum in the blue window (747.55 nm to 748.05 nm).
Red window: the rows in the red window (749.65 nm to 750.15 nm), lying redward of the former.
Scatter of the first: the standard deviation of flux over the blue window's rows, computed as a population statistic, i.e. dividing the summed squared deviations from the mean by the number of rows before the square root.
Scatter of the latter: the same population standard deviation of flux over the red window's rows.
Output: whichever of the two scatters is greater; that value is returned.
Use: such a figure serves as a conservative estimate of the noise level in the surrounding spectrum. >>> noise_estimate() 0.038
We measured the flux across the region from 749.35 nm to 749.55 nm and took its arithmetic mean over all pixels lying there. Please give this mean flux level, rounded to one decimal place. 14.7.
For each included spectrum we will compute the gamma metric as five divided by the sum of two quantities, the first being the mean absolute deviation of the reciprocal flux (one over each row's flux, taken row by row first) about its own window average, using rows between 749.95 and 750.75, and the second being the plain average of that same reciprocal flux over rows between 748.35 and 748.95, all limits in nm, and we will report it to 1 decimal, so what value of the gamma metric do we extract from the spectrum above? 71.7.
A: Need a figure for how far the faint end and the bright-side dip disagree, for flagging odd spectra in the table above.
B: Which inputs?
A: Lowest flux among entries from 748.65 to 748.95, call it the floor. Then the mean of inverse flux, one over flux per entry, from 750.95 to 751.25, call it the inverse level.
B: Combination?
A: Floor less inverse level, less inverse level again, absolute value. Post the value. 14.23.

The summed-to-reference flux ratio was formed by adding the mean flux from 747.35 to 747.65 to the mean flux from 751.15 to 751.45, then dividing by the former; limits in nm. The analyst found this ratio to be 2.00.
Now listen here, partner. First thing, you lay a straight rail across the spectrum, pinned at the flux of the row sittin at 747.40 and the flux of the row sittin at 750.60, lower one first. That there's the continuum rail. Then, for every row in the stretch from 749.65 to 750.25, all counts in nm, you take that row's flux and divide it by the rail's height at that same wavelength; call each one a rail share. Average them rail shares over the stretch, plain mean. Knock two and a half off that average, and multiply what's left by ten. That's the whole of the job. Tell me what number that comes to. -14.8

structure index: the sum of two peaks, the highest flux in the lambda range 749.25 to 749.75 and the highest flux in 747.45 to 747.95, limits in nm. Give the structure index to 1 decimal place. 29.1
